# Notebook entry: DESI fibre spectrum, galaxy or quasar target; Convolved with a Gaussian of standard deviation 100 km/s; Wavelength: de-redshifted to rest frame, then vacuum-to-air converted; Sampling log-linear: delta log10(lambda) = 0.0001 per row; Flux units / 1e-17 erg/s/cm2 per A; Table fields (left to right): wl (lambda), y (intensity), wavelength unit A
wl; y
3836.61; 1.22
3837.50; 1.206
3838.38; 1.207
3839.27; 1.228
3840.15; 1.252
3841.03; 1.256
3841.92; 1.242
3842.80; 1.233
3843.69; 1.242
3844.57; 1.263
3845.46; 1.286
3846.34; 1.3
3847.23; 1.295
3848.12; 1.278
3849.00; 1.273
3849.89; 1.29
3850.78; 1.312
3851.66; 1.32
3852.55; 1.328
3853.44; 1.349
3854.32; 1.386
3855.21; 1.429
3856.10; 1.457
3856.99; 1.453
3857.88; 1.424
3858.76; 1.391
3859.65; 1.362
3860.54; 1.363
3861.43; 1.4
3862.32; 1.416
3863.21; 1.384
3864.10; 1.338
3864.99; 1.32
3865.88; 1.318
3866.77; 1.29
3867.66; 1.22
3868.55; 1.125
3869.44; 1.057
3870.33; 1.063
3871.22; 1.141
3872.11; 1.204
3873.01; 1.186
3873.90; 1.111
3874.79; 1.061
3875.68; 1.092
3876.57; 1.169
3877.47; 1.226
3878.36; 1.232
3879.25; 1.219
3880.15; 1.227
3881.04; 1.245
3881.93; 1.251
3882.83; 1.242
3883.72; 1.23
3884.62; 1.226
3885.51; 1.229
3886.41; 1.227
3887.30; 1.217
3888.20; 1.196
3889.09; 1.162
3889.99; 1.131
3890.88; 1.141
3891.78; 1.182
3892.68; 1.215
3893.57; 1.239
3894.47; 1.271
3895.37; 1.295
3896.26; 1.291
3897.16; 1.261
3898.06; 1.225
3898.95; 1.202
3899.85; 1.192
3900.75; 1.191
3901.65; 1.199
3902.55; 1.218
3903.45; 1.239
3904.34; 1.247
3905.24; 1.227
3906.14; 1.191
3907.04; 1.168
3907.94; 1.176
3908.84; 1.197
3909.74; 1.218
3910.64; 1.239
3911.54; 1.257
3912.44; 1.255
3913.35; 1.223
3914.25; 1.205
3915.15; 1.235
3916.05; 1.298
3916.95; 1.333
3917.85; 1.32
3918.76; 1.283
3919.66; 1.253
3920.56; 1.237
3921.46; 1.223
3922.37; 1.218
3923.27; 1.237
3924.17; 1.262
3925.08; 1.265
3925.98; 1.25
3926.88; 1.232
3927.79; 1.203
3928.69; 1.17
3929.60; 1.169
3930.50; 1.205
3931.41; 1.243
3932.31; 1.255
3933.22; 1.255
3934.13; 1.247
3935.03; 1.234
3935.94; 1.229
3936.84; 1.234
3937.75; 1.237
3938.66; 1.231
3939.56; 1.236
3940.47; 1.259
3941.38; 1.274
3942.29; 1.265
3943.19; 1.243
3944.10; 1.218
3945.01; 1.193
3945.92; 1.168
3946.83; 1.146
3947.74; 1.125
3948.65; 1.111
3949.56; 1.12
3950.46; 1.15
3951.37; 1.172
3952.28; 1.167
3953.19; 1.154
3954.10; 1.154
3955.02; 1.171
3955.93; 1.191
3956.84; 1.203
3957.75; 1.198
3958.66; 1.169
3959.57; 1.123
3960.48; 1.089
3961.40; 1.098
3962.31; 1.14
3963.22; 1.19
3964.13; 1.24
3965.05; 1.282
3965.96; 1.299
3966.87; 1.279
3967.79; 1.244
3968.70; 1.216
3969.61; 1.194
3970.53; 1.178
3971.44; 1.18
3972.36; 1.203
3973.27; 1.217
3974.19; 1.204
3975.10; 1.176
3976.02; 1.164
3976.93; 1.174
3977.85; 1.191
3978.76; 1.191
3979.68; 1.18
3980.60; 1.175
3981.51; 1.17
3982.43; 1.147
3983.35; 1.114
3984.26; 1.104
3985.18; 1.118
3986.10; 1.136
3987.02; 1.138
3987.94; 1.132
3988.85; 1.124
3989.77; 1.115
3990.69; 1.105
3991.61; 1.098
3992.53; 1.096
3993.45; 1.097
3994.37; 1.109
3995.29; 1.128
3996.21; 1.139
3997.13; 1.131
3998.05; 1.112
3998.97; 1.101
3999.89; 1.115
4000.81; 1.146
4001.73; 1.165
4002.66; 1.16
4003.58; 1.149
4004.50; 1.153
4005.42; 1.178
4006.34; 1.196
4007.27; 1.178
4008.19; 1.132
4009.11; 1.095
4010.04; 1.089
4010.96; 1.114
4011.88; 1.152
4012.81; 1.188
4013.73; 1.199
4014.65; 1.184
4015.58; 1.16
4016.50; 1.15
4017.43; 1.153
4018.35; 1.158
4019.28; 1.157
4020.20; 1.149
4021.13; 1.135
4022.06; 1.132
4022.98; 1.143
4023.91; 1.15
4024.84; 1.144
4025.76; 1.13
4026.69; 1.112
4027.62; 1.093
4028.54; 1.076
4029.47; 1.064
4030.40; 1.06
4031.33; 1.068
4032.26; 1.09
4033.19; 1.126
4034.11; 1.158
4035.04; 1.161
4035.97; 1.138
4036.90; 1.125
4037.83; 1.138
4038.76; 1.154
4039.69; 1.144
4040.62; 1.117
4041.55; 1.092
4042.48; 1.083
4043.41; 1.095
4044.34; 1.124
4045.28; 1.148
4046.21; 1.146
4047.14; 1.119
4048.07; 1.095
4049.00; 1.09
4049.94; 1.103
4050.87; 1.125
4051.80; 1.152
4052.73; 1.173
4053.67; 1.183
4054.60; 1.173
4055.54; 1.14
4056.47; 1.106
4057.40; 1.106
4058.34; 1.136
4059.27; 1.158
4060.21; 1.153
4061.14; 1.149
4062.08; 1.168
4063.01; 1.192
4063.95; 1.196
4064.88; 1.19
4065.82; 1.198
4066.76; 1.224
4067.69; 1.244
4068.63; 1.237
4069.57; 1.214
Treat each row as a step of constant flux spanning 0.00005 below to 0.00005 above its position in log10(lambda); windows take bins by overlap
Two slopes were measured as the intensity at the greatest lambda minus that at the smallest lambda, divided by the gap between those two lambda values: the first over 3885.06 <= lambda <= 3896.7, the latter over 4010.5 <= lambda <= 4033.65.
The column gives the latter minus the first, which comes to -0.0052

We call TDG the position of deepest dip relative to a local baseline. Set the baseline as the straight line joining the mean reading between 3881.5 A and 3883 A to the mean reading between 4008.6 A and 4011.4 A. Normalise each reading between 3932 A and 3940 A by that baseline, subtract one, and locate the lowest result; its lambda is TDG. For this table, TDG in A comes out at 3935.94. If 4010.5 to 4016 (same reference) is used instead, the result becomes 4010.96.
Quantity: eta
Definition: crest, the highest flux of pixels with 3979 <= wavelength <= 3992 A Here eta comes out 1.18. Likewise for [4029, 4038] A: 1.161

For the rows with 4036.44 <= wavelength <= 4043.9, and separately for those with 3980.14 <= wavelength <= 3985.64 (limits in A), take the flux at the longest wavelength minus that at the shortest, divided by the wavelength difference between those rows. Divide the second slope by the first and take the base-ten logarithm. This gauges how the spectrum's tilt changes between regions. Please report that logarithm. 0.43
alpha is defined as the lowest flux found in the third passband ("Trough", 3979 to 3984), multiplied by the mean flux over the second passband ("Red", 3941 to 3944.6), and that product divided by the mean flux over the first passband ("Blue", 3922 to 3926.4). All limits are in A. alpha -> 1.12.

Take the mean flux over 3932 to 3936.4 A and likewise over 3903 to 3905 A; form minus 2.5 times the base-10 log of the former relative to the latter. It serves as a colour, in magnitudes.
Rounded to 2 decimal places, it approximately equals 0.00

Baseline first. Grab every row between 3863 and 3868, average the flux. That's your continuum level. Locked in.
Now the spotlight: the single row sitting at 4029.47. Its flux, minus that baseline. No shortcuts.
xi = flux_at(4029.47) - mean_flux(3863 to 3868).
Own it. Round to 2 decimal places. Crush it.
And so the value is -0.25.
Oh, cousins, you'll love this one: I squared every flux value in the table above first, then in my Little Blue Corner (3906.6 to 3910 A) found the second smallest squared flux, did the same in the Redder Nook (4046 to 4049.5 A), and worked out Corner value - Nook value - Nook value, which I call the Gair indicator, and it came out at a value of -1.02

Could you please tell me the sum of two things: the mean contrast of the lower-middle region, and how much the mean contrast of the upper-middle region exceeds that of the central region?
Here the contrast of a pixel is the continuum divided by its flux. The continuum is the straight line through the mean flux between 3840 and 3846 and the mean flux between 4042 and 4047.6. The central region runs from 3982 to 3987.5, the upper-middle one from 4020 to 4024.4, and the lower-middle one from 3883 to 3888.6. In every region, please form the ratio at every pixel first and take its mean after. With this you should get 0.97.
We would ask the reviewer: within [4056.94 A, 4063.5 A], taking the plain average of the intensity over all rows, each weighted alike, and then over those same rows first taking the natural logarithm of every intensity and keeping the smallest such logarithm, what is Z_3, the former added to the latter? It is 1.25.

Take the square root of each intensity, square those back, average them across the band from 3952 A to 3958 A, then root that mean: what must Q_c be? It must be 1.08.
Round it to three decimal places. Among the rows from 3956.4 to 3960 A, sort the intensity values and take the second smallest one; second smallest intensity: 1.169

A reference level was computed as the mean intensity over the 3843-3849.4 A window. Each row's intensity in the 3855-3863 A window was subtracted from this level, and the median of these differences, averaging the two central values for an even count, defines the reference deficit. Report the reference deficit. -0.14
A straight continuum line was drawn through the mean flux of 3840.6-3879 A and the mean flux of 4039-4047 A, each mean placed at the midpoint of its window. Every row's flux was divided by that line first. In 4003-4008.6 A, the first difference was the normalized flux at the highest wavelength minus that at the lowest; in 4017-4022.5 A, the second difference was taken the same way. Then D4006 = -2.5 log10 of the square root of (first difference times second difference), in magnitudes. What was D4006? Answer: 4.7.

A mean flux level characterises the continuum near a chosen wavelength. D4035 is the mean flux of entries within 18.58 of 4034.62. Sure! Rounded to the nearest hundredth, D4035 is 1.12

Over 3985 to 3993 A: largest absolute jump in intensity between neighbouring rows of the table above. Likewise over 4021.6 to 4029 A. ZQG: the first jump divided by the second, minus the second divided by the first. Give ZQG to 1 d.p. -0.1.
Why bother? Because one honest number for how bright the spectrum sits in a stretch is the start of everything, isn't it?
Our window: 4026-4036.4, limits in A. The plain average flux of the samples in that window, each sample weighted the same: 1.10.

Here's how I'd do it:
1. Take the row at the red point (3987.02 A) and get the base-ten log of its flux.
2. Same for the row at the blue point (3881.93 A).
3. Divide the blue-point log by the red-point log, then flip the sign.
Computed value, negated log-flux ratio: -1.7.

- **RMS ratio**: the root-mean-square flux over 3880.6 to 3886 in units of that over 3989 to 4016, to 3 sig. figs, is 1.09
